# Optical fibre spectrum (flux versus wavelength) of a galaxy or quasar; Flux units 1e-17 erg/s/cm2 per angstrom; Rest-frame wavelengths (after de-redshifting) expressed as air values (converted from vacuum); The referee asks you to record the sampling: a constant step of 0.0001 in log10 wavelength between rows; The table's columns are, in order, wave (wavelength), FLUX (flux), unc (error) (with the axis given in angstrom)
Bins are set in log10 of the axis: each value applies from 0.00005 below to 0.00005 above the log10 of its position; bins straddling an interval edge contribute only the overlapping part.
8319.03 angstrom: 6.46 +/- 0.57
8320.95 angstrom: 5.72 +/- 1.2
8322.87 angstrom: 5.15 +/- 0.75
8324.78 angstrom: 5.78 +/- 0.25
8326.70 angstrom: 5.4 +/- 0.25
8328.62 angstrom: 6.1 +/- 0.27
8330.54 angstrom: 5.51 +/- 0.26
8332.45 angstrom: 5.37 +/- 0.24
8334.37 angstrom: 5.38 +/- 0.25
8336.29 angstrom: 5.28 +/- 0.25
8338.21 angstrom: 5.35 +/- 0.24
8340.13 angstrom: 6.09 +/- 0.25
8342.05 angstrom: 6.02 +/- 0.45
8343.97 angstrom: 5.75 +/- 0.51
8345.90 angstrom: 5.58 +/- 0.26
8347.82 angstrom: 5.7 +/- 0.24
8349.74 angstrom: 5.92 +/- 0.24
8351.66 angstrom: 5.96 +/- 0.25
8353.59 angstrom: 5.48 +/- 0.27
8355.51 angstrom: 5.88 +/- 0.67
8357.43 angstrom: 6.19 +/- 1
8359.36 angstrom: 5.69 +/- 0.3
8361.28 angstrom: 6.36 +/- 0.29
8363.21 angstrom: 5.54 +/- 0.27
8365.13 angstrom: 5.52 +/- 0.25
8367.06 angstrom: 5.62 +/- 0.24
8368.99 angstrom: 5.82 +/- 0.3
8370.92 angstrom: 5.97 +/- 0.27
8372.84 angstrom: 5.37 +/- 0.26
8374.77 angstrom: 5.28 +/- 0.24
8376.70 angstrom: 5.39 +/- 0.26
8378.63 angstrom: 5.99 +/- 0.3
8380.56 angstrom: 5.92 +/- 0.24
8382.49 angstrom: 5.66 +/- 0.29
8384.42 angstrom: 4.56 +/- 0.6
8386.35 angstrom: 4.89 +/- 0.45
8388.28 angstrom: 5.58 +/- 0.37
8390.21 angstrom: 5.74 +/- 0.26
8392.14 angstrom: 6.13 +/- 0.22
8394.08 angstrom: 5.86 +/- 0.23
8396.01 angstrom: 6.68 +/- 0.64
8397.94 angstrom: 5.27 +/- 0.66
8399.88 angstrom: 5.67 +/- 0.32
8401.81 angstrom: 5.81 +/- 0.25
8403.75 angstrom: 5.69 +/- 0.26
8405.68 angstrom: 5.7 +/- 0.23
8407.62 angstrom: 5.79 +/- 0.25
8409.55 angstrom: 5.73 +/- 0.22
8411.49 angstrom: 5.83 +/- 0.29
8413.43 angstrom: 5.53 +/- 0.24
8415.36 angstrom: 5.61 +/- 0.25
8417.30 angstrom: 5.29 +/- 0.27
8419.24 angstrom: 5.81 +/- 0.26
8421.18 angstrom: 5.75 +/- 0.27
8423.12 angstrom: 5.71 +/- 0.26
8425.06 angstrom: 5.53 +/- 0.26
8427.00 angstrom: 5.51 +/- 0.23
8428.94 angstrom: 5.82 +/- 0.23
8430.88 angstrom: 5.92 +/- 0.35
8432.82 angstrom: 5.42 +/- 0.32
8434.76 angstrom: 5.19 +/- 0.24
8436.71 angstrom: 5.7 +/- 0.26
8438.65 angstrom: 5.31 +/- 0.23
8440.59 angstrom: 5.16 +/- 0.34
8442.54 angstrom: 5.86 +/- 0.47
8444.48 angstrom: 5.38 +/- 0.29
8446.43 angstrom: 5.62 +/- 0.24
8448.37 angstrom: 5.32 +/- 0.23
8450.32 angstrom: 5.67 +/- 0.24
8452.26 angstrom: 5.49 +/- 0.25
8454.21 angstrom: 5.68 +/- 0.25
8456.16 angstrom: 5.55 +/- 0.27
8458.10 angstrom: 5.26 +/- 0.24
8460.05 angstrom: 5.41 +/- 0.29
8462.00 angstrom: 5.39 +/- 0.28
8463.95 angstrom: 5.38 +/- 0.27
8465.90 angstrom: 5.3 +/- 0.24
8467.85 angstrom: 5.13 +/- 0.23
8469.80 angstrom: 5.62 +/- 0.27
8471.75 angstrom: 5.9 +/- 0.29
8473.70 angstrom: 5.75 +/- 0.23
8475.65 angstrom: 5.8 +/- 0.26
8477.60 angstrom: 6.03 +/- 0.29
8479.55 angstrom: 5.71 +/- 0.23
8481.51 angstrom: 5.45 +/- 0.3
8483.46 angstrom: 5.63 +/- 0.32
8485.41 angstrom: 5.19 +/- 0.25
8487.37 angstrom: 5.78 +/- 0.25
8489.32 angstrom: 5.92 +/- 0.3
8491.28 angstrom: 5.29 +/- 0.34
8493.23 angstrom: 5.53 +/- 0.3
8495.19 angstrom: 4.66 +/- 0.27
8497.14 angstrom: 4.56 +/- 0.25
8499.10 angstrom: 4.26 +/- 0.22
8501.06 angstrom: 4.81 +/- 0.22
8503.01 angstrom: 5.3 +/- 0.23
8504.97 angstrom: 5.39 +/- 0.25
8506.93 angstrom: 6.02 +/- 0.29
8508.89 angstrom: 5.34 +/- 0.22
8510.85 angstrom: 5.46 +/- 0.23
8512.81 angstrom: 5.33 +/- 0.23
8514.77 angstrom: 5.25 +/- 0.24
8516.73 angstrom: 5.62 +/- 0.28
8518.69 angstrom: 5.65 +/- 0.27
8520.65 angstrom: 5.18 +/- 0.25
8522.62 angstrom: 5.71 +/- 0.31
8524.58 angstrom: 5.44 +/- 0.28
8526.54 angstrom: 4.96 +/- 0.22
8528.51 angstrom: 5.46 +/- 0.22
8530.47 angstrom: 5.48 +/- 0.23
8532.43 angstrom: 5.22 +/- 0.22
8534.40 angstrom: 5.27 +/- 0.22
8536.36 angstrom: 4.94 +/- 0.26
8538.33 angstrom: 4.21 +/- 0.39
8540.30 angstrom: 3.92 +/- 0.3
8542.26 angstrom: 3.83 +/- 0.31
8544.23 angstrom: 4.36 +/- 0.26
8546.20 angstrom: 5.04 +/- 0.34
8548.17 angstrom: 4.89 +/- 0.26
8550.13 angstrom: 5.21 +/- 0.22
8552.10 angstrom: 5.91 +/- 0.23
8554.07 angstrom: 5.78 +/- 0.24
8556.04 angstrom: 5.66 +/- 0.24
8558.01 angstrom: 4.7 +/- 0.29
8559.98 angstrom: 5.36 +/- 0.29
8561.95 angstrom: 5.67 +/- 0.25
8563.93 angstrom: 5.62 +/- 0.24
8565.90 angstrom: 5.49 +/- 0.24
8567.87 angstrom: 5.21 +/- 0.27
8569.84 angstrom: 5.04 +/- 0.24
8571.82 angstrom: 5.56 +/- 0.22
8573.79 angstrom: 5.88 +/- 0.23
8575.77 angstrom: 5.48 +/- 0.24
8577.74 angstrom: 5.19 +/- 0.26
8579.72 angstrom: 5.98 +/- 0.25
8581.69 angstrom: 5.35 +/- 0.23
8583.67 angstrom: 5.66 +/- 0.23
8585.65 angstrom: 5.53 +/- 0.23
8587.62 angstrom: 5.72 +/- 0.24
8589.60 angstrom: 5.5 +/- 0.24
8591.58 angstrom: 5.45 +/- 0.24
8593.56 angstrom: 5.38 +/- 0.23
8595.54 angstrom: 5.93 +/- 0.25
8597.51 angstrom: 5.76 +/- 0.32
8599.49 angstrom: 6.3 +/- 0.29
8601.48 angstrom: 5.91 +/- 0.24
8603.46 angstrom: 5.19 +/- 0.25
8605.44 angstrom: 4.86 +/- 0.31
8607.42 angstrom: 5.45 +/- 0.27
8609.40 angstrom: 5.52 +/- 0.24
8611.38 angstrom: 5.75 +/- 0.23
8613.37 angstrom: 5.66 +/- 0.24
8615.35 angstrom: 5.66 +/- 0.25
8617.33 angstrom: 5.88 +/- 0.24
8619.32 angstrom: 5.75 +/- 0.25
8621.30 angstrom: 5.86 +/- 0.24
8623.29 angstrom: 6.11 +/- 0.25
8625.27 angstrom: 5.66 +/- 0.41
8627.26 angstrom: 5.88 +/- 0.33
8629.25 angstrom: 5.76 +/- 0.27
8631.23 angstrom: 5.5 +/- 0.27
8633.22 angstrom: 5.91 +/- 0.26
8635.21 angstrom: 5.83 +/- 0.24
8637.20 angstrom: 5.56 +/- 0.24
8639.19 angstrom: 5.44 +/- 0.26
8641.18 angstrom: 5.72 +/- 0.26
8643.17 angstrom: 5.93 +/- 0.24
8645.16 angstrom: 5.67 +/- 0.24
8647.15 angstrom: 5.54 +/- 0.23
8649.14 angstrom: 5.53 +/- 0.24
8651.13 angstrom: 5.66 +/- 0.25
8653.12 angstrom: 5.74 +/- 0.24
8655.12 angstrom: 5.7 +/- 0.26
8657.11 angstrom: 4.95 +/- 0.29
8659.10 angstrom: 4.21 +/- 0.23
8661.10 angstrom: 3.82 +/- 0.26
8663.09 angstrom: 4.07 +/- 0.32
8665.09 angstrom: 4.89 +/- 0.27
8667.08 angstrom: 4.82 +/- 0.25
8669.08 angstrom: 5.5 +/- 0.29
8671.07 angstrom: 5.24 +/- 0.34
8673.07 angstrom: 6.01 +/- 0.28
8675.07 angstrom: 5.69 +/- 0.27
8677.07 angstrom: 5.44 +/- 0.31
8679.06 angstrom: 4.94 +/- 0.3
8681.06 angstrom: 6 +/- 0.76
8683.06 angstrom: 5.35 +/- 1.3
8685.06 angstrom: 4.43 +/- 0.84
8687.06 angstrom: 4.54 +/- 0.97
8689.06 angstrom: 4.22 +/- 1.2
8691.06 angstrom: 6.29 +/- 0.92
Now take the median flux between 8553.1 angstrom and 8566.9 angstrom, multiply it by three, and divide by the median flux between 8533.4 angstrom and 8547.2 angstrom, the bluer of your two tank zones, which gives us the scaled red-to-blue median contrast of 3.87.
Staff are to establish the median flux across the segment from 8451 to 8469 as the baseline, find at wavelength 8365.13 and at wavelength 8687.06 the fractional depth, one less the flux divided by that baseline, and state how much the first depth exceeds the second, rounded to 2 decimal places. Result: -0.18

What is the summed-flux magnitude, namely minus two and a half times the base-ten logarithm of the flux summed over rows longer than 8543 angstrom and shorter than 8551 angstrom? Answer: -3.23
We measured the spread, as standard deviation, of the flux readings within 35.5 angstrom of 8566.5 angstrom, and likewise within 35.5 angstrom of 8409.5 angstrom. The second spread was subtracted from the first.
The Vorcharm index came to 0.20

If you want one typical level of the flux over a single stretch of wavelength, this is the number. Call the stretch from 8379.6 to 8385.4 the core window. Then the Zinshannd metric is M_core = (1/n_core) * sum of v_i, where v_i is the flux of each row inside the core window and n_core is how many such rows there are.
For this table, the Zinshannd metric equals 5.38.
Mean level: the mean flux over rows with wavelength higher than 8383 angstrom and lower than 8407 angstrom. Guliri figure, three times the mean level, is 16.9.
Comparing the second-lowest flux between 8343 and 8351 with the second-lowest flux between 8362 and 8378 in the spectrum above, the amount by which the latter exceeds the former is -0.3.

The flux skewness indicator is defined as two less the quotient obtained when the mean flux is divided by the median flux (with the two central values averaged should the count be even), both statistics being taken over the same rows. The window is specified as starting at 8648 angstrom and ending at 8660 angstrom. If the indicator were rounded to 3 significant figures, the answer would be 1.05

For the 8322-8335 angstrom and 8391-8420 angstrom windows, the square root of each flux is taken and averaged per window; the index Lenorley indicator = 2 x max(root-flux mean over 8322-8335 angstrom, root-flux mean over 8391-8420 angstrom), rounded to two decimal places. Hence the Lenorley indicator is 4.80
